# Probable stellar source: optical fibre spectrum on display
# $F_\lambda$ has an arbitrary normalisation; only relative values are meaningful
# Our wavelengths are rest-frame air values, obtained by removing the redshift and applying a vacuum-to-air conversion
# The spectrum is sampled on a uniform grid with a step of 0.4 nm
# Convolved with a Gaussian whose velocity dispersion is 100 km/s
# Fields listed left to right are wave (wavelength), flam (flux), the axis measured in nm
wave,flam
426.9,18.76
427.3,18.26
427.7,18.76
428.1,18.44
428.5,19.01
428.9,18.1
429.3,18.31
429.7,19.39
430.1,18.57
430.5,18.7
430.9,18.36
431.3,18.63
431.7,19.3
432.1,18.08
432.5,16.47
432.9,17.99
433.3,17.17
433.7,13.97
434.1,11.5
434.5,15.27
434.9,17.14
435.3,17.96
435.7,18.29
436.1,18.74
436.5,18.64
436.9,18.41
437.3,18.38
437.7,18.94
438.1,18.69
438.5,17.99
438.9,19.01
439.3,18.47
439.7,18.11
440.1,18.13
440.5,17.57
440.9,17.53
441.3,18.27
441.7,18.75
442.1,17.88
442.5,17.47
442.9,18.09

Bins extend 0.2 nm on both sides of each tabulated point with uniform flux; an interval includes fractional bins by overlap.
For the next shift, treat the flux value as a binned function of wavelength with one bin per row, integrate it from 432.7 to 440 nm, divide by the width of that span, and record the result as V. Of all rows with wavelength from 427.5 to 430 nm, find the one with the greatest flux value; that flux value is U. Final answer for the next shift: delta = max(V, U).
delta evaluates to 19.4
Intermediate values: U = 19.39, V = 17.5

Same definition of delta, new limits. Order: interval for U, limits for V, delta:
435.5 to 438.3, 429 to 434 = 18.9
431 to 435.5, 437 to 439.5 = 19.3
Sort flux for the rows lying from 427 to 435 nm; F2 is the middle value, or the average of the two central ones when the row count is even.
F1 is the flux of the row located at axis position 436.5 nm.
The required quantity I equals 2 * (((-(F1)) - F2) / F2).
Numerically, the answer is -4.04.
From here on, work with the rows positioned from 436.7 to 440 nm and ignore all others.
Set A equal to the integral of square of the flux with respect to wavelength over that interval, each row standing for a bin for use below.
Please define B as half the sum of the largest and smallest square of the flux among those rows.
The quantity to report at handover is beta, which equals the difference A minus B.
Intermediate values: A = 1128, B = 343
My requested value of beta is 786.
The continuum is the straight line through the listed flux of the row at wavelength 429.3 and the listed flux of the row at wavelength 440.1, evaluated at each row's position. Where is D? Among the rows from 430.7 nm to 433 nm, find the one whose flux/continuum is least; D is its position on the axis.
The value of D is 432.5 nm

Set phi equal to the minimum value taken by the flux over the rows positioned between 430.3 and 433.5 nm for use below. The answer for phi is 16.47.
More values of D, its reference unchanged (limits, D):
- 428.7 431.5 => 428.9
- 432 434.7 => 434.1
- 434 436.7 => 434.1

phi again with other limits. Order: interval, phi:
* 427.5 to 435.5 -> 11.5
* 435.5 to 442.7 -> 17.47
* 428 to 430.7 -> 18.1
